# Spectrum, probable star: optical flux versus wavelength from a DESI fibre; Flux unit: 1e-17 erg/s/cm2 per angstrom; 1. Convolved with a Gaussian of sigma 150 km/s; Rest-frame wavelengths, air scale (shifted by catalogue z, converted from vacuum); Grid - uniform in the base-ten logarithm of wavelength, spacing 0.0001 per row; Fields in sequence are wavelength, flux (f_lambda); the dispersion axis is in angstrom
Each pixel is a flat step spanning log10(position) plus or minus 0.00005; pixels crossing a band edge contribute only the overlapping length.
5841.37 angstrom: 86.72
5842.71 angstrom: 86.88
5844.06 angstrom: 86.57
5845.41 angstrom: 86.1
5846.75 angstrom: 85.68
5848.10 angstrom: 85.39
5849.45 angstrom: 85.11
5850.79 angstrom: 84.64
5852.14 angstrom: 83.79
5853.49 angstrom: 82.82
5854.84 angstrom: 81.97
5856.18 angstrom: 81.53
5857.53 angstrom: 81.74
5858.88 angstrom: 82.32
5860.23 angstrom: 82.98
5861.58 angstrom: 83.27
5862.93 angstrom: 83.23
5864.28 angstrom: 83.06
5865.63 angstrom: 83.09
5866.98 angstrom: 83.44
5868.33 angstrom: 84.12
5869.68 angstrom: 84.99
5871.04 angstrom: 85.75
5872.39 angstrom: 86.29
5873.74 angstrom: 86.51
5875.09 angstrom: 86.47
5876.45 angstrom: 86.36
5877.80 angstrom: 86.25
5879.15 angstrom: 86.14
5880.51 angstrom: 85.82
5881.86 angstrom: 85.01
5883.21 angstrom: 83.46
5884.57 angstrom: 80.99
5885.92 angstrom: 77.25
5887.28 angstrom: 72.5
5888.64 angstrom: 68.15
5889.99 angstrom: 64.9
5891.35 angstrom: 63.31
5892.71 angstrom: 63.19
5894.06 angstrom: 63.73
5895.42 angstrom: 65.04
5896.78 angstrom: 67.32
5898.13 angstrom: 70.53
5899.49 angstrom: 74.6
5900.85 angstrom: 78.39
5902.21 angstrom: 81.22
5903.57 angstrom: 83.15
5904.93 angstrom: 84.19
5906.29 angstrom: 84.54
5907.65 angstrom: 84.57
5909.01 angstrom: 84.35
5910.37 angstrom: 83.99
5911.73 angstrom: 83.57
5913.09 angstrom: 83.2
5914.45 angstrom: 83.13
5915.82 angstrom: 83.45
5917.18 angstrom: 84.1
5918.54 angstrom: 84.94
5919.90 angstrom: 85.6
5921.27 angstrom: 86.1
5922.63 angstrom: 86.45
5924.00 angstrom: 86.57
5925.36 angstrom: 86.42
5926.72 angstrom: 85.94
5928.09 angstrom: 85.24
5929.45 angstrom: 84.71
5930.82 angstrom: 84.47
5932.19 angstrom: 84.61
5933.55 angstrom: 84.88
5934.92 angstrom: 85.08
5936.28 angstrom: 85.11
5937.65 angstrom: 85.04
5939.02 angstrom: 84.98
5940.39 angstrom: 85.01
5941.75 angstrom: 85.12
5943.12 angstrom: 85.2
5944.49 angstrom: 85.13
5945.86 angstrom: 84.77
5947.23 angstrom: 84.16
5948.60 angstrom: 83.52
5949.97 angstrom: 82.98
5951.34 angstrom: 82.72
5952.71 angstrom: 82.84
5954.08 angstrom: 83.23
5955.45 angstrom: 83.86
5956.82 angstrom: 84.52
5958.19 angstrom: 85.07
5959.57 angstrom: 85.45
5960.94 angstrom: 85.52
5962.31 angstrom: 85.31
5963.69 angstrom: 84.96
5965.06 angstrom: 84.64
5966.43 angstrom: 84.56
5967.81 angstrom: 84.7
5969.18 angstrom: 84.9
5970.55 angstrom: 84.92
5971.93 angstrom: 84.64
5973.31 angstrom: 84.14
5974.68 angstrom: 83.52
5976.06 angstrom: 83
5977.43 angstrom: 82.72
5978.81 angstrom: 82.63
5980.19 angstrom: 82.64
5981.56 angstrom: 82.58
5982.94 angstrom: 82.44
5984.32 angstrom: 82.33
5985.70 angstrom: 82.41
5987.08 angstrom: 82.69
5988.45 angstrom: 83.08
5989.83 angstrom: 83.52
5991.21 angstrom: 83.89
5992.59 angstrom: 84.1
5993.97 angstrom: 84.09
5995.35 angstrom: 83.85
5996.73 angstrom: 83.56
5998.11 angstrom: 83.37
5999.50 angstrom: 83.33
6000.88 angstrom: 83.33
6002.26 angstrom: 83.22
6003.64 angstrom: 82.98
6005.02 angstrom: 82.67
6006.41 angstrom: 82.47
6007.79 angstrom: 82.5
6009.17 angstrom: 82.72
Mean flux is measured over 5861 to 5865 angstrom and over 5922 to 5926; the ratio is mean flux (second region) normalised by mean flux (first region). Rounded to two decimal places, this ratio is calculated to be 1.04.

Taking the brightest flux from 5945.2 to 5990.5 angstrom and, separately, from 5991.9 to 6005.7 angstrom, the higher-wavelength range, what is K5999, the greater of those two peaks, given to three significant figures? 85.5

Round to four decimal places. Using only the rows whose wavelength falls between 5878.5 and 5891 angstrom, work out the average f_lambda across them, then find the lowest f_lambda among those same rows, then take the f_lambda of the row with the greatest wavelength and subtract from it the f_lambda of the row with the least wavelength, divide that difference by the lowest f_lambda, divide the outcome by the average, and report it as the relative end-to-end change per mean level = -0.0042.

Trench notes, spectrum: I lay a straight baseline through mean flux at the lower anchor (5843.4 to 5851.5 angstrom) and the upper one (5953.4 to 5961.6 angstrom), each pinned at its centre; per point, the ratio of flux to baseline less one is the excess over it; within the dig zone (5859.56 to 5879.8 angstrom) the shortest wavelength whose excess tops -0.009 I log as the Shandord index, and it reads 5869.68 angstrom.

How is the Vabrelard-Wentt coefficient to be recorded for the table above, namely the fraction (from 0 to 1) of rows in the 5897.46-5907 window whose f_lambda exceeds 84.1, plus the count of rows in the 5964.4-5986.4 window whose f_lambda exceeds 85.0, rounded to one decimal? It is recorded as 0.3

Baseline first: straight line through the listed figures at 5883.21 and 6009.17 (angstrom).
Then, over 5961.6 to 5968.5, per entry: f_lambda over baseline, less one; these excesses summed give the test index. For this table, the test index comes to 0.11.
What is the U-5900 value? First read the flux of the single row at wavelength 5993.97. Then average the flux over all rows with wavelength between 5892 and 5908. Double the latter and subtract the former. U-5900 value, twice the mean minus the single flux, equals 66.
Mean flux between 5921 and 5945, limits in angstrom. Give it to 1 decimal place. 85.3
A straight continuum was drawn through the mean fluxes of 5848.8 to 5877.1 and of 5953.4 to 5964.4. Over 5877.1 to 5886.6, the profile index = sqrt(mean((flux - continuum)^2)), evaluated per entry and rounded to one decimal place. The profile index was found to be 3.2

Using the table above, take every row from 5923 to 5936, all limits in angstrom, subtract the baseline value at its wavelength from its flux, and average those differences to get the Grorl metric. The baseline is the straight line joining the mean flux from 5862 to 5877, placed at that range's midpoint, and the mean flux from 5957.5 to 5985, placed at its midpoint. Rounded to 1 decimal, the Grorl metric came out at 1.0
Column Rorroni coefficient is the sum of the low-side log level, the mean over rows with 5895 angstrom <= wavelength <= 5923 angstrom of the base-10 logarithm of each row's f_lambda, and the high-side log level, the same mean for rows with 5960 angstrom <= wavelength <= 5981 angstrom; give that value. 3.83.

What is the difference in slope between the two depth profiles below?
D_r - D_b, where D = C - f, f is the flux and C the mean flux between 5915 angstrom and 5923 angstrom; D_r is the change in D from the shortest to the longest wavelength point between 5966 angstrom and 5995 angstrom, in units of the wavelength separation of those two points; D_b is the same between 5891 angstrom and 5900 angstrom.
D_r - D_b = 1.4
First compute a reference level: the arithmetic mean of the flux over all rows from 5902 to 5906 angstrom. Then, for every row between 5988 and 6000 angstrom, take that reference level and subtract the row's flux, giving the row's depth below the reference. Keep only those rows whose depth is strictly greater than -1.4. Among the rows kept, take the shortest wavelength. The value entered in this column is 5988.45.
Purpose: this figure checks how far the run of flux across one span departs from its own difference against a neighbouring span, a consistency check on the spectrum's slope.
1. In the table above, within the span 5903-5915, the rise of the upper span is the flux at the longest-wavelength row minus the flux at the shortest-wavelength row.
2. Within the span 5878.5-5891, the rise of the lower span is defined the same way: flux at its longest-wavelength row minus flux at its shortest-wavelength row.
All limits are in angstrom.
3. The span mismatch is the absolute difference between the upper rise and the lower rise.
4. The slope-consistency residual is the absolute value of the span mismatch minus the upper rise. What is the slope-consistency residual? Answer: 21.2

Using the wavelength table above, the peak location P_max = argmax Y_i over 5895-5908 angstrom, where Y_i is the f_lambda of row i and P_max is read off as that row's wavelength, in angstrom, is 5907.65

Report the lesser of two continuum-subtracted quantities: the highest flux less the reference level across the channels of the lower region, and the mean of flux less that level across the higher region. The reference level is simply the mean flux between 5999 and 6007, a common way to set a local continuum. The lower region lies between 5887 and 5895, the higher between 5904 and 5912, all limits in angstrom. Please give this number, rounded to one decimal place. -10.5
